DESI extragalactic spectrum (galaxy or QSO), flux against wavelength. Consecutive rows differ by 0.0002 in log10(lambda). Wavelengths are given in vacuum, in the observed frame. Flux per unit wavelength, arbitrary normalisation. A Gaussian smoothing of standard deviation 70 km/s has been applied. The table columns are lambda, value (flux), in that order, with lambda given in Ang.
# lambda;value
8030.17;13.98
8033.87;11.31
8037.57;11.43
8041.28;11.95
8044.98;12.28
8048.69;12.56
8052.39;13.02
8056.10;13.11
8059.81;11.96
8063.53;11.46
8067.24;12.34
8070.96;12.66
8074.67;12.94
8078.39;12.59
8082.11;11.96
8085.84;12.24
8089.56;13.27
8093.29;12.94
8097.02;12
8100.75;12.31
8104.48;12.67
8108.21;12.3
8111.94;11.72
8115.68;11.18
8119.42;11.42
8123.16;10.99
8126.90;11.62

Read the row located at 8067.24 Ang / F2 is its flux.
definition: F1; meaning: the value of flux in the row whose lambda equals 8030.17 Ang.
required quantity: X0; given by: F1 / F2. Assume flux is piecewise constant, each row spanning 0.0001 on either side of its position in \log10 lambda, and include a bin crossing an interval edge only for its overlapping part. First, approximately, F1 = 13.98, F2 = 12.34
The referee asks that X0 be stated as 1.13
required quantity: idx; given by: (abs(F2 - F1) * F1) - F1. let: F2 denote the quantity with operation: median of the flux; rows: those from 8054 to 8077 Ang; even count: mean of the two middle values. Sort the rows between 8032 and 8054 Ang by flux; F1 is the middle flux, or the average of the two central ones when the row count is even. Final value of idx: -7.5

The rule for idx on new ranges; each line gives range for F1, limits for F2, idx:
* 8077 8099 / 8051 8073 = -11.4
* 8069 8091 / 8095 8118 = -6.6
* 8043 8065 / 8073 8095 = -8.1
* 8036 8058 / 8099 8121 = -7.3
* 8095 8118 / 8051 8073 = -7.9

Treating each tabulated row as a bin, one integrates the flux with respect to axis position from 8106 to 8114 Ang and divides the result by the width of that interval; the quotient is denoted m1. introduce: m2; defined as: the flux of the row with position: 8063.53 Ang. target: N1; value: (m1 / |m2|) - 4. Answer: -2.95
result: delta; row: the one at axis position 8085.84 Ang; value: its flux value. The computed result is 12.24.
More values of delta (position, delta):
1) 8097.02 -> 12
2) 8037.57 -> 11.43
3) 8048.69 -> 12.56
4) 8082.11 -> 11.96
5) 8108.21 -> 12.3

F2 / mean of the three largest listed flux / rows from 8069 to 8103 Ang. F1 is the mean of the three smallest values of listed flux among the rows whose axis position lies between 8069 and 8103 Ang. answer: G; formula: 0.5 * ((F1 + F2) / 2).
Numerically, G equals 6.28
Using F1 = 12.1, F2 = 13.05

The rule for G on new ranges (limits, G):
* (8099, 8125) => 5.91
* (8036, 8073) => 6.14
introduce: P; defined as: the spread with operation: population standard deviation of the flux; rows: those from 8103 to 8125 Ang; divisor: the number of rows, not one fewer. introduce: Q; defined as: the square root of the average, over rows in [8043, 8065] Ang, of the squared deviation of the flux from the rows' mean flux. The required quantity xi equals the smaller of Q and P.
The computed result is 0.58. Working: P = 0.60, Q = 0.58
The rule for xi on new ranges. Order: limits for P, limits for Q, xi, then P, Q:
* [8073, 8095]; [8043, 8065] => 0.45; 0.45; 0.58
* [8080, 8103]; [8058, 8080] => 0.49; 0.49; 0.49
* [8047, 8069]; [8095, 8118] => 0.48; 0.58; 0.48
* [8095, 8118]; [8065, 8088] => 0.32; 0.48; 0.32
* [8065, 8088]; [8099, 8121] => 0.32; 0.32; 0.53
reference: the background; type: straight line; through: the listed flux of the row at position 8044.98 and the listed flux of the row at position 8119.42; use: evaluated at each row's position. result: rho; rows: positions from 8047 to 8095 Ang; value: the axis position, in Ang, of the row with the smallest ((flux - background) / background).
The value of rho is 8063.53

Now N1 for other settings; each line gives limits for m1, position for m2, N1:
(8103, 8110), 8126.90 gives -2.93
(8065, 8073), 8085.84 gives -2.98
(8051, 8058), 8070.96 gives -2.97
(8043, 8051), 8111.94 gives -2.94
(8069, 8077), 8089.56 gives -3.04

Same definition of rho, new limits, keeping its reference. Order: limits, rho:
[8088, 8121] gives 8115.68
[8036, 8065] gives 8037.57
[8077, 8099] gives 8082.11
